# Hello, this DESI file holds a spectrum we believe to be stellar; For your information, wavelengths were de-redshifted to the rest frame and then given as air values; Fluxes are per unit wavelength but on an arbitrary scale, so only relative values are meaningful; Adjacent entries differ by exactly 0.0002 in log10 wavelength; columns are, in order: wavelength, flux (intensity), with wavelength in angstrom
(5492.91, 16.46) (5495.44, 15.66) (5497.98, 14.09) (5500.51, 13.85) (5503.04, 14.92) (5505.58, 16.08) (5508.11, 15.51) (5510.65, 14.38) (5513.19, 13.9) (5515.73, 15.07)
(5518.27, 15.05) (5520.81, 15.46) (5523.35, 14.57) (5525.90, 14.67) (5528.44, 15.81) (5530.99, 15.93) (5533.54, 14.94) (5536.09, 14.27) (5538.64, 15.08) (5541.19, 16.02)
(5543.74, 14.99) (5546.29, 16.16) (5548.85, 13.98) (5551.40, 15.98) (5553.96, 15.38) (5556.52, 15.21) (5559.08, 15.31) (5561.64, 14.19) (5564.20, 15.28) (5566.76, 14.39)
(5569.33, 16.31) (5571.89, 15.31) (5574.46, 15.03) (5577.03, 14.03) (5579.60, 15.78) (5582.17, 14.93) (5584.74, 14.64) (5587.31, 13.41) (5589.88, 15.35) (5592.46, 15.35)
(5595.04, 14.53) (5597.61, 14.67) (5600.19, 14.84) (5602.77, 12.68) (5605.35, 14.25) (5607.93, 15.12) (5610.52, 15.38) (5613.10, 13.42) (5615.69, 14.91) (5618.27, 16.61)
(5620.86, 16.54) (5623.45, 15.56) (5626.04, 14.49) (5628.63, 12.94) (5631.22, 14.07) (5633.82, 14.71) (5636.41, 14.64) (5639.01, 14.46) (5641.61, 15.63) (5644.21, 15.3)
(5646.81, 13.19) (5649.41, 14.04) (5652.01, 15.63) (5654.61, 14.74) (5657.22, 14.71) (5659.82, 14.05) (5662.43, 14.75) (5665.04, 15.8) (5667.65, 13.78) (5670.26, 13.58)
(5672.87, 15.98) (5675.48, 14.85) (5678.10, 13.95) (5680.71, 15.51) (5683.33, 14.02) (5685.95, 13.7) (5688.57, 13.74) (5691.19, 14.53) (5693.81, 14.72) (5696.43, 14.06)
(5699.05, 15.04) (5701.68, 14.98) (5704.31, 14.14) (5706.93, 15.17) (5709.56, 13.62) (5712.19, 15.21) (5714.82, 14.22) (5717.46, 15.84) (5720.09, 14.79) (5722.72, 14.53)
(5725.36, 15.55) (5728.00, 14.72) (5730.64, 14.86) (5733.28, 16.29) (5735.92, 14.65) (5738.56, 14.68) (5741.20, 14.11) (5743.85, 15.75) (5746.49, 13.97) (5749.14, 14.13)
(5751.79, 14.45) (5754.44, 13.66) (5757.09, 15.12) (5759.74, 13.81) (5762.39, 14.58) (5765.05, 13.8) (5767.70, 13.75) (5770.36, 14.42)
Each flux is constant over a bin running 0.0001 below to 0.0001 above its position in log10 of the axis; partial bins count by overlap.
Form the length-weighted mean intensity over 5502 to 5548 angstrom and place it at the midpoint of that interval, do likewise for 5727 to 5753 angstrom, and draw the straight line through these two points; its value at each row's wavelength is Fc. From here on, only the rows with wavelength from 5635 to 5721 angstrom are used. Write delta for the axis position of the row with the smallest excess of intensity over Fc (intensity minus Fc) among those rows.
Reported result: 5646.81 angstrom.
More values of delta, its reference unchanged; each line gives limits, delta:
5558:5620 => 5602.77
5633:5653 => 5646.81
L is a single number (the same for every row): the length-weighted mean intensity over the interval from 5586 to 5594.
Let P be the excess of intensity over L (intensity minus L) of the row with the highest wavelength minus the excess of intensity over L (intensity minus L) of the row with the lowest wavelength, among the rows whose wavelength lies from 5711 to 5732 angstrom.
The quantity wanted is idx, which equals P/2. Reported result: -0.2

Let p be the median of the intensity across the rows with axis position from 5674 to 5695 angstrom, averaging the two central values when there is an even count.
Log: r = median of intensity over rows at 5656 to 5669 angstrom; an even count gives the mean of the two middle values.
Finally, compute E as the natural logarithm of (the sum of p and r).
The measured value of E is 3.37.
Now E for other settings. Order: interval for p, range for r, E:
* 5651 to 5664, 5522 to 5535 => 3.39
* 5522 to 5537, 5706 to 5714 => 3.40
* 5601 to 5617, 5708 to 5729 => 3.38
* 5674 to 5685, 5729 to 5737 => 3.38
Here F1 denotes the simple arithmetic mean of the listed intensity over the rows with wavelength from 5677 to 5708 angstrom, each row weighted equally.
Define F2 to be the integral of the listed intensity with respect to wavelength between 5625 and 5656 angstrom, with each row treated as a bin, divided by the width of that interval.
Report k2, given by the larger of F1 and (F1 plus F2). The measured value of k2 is 28.9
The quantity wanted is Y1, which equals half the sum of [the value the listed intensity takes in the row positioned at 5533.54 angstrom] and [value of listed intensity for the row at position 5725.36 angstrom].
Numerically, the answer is 15.2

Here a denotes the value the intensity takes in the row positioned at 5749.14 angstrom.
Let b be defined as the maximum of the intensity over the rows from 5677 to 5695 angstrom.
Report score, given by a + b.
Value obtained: 29.6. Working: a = 14.13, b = 15.51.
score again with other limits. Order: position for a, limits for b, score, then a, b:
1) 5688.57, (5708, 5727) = 29.6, 13.74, 15.84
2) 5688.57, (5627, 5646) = 29.4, 13.74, 15.63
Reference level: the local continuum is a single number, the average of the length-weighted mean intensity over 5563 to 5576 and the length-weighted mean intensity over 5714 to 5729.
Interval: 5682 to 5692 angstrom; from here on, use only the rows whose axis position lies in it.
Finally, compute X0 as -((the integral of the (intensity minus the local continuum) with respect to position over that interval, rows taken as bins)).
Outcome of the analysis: 11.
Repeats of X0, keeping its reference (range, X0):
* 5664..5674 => 4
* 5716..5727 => -1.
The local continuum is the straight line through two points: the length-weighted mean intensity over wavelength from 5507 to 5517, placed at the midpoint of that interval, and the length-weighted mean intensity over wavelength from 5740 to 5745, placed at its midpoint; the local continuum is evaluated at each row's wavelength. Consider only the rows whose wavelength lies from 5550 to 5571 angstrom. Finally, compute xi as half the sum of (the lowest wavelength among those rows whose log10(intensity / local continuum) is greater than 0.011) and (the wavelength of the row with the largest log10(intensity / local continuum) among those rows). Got 5560.4 angstrom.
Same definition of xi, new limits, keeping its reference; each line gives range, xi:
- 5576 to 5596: 5579.6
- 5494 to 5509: 5500.5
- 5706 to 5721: 5717.5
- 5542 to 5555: 5546.3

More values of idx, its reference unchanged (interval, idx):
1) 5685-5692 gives 0.4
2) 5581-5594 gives 0.2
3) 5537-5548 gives 0.5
